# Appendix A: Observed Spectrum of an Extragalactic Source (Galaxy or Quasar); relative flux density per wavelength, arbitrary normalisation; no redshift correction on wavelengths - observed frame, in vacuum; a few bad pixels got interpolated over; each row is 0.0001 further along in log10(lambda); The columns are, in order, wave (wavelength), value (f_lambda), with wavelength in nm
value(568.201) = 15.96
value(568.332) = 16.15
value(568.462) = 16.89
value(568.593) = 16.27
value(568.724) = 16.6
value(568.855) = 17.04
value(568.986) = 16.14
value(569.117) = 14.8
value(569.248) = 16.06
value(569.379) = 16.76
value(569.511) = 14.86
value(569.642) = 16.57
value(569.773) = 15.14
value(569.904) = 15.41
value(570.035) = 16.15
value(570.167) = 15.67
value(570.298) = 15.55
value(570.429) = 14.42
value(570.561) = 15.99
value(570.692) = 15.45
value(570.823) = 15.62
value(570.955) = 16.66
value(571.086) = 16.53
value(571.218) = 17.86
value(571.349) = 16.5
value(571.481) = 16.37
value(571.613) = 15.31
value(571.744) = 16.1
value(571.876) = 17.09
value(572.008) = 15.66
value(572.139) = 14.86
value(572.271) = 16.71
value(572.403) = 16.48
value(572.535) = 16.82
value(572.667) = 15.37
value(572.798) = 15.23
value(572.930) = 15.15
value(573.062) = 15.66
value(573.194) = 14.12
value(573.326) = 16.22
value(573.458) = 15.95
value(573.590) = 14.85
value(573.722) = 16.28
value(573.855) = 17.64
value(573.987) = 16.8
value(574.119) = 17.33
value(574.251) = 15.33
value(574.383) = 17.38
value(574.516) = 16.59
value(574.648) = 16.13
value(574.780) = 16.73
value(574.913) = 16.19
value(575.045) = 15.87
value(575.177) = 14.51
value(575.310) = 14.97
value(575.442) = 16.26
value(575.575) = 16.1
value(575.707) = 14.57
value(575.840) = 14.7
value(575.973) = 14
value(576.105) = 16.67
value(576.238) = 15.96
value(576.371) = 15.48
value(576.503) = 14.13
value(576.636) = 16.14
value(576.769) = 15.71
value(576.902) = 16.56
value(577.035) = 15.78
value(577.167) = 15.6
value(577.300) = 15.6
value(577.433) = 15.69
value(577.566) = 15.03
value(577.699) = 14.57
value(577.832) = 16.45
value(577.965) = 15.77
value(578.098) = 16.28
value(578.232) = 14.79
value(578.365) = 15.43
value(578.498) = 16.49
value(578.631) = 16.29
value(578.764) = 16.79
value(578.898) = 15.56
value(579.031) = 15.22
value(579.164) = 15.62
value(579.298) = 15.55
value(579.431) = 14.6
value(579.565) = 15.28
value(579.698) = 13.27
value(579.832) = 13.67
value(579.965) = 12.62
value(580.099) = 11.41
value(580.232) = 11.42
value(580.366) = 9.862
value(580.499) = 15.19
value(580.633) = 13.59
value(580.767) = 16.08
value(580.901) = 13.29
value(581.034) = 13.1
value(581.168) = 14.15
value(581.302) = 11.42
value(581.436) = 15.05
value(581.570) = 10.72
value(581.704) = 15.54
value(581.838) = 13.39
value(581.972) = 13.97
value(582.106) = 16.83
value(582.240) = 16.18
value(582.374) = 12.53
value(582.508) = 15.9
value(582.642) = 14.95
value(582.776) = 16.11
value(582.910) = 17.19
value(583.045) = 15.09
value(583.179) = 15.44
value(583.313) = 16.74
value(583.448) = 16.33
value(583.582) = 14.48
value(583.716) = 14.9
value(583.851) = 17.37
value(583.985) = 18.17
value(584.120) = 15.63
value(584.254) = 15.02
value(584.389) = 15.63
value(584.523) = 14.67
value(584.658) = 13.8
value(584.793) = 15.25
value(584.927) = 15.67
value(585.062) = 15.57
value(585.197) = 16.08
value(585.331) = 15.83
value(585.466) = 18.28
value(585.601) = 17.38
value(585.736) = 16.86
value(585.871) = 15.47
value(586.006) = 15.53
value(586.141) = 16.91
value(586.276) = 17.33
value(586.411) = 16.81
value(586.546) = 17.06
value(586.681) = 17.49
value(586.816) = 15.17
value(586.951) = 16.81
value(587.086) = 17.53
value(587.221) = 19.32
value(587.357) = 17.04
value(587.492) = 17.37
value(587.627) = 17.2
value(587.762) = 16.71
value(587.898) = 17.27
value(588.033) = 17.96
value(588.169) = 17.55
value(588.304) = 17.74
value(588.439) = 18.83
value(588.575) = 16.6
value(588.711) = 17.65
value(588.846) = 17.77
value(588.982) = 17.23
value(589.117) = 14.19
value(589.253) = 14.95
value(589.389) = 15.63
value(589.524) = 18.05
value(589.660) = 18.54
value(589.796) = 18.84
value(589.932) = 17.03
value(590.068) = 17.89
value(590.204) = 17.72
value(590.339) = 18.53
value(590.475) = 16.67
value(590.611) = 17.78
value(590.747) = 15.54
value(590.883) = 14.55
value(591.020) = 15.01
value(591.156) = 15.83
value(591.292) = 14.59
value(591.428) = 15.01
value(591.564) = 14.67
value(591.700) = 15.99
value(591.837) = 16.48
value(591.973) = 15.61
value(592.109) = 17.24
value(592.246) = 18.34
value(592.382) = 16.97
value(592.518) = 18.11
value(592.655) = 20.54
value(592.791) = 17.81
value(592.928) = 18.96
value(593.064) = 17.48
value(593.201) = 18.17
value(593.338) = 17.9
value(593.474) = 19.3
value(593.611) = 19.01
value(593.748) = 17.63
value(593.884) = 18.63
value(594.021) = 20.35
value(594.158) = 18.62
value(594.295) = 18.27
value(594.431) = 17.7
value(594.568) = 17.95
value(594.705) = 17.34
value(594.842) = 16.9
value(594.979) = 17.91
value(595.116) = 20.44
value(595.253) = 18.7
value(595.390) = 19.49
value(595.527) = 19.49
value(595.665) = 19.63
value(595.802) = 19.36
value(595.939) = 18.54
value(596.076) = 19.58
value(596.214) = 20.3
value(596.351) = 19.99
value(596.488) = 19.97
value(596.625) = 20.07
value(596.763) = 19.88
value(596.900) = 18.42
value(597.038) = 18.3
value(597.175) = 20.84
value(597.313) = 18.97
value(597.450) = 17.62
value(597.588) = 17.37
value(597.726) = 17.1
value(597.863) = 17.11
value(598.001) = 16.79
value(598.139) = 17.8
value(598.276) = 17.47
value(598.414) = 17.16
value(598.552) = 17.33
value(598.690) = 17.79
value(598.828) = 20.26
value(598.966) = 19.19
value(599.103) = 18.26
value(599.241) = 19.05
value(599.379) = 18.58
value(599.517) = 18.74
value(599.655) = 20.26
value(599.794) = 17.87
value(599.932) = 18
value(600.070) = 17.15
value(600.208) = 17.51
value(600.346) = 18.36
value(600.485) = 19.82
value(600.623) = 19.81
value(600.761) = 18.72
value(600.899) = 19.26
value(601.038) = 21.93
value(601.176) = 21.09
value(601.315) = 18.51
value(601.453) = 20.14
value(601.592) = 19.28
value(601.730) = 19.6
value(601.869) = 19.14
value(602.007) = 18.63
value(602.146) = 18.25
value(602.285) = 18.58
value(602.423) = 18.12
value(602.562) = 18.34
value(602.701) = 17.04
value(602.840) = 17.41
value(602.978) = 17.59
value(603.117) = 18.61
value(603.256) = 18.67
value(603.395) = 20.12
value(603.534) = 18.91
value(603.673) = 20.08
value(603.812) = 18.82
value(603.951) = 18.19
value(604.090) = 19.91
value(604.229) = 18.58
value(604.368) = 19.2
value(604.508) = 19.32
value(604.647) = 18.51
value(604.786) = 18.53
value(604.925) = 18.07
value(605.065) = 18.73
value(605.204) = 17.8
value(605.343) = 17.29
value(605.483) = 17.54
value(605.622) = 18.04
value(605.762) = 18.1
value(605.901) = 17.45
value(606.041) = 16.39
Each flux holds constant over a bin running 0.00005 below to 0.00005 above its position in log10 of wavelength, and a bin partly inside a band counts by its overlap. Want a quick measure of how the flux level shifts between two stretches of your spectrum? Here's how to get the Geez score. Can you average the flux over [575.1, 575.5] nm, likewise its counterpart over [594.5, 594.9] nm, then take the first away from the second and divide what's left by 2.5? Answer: 0.86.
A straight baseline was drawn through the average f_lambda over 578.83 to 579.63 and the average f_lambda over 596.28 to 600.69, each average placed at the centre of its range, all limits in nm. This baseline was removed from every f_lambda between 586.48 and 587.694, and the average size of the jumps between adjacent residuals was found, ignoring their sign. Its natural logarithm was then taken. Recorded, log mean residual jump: 0.19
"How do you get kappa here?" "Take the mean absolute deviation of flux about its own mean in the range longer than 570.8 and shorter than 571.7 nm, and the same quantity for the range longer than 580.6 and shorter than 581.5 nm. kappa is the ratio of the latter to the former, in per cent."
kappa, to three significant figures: 200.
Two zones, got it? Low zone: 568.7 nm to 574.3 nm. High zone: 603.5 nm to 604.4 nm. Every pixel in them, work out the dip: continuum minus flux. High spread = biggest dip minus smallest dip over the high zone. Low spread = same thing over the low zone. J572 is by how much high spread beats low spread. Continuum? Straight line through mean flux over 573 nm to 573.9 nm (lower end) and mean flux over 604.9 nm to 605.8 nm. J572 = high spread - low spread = -2.0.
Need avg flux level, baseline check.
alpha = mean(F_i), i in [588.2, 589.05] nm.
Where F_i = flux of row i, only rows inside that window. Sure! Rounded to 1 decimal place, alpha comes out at 17.6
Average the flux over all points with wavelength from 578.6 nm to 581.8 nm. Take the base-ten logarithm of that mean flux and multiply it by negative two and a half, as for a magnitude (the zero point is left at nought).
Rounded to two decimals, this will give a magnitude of -2.86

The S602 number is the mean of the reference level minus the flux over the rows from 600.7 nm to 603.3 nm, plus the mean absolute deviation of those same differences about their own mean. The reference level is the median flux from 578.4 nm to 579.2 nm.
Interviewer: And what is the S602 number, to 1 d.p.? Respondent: -2.1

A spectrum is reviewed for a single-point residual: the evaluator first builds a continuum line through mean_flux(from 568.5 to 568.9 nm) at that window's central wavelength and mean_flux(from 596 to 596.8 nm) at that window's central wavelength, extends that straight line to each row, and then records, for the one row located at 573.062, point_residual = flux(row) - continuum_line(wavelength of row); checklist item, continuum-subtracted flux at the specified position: -1.5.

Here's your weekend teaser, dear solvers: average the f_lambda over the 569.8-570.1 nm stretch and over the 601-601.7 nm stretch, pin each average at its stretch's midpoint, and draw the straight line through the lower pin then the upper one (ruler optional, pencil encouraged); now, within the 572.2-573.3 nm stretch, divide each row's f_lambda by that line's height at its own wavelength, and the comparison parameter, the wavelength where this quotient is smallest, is 573.194 nm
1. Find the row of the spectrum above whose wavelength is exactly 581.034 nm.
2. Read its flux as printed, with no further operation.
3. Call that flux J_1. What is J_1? 13.1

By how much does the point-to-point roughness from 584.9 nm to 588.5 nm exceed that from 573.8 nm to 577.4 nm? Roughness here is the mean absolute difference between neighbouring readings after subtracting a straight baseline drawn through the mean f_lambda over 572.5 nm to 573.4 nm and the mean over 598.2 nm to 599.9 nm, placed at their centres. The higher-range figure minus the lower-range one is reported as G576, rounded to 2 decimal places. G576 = -0.06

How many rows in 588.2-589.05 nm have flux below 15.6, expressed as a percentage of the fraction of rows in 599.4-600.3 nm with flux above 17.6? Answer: 0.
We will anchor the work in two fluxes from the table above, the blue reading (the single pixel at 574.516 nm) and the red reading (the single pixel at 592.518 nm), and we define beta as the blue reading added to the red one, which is 34.7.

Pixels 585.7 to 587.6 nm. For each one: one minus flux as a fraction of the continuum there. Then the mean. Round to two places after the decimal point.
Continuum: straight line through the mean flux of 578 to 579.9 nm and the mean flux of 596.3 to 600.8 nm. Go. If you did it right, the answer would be -0.02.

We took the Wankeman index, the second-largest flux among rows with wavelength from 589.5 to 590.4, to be 18.54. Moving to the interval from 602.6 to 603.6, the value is 18.91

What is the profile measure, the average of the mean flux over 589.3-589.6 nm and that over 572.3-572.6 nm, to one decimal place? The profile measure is 16.7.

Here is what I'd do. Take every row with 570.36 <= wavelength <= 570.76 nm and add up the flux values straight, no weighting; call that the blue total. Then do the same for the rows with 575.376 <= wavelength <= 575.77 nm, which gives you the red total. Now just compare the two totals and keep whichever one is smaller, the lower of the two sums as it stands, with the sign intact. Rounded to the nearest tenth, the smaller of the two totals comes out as 45.9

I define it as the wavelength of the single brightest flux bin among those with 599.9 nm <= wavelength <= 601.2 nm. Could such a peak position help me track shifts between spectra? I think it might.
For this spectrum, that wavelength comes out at 601.038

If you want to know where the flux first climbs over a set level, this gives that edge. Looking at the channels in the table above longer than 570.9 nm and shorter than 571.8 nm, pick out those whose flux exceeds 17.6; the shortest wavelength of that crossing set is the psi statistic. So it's 571.218 nm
